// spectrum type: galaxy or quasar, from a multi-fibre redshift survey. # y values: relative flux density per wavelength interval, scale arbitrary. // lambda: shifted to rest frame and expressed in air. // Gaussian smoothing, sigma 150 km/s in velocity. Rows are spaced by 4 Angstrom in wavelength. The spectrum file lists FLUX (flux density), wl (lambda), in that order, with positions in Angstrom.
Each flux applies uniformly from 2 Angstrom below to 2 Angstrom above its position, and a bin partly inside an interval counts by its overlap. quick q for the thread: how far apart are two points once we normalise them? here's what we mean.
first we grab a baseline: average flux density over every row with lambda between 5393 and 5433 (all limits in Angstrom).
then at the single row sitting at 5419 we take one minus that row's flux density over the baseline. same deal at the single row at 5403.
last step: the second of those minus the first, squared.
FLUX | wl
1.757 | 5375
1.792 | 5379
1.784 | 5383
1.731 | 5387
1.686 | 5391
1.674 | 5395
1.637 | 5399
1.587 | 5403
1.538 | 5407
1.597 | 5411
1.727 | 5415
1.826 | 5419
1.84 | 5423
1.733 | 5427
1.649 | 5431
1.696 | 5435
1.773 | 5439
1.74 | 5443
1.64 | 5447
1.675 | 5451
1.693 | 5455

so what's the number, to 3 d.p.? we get 0.020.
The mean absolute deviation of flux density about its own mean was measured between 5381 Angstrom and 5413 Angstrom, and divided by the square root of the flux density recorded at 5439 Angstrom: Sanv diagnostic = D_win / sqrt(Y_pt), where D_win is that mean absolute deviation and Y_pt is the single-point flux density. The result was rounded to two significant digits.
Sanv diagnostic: 0.048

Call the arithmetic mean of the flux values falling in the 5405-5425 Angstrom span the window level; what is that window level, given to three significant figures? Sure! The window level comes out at 1.71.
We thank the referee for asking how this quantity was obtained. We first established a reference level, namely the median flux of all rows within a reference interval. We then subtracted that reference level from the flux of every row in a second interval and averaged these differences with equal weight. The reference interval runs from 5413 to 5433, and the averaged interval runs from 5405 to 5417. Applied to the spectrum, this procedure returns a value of -0.11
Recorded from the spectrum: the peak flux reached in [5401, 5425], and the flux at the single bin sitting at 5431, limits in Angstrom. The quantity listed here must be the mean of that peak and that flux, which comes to 1.74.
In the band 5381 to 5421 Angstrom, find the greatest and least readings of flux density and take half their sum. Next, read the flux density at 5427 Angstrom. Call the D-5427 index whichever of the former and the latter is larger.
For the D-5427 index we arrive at 1.73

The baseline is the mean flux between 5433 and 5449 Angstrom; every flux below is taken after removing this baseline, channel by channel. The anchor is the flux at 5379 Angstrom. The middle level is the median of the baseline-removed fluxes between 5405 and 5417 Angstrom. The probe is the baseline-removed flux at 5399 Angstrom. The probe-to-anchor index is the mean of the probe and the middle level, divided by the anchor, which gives -1.2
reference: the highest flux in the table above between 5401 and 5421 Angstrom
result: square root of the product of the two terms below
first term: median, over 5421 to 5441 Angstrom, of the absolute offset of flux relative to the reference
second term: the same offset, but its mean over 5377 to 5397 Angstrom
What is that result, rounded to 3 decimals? 0.093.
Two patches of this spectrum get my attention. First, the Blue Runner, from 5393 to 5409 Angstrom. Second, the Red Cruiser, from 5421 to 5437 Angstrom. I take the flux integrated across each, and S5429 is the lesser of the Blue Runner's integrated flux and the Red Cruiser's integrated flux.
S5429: 25.7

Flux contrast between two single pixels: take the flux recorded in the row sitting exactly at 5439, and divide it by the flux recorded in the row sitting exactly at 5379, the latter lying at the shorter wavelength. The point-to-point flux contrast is 0.99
